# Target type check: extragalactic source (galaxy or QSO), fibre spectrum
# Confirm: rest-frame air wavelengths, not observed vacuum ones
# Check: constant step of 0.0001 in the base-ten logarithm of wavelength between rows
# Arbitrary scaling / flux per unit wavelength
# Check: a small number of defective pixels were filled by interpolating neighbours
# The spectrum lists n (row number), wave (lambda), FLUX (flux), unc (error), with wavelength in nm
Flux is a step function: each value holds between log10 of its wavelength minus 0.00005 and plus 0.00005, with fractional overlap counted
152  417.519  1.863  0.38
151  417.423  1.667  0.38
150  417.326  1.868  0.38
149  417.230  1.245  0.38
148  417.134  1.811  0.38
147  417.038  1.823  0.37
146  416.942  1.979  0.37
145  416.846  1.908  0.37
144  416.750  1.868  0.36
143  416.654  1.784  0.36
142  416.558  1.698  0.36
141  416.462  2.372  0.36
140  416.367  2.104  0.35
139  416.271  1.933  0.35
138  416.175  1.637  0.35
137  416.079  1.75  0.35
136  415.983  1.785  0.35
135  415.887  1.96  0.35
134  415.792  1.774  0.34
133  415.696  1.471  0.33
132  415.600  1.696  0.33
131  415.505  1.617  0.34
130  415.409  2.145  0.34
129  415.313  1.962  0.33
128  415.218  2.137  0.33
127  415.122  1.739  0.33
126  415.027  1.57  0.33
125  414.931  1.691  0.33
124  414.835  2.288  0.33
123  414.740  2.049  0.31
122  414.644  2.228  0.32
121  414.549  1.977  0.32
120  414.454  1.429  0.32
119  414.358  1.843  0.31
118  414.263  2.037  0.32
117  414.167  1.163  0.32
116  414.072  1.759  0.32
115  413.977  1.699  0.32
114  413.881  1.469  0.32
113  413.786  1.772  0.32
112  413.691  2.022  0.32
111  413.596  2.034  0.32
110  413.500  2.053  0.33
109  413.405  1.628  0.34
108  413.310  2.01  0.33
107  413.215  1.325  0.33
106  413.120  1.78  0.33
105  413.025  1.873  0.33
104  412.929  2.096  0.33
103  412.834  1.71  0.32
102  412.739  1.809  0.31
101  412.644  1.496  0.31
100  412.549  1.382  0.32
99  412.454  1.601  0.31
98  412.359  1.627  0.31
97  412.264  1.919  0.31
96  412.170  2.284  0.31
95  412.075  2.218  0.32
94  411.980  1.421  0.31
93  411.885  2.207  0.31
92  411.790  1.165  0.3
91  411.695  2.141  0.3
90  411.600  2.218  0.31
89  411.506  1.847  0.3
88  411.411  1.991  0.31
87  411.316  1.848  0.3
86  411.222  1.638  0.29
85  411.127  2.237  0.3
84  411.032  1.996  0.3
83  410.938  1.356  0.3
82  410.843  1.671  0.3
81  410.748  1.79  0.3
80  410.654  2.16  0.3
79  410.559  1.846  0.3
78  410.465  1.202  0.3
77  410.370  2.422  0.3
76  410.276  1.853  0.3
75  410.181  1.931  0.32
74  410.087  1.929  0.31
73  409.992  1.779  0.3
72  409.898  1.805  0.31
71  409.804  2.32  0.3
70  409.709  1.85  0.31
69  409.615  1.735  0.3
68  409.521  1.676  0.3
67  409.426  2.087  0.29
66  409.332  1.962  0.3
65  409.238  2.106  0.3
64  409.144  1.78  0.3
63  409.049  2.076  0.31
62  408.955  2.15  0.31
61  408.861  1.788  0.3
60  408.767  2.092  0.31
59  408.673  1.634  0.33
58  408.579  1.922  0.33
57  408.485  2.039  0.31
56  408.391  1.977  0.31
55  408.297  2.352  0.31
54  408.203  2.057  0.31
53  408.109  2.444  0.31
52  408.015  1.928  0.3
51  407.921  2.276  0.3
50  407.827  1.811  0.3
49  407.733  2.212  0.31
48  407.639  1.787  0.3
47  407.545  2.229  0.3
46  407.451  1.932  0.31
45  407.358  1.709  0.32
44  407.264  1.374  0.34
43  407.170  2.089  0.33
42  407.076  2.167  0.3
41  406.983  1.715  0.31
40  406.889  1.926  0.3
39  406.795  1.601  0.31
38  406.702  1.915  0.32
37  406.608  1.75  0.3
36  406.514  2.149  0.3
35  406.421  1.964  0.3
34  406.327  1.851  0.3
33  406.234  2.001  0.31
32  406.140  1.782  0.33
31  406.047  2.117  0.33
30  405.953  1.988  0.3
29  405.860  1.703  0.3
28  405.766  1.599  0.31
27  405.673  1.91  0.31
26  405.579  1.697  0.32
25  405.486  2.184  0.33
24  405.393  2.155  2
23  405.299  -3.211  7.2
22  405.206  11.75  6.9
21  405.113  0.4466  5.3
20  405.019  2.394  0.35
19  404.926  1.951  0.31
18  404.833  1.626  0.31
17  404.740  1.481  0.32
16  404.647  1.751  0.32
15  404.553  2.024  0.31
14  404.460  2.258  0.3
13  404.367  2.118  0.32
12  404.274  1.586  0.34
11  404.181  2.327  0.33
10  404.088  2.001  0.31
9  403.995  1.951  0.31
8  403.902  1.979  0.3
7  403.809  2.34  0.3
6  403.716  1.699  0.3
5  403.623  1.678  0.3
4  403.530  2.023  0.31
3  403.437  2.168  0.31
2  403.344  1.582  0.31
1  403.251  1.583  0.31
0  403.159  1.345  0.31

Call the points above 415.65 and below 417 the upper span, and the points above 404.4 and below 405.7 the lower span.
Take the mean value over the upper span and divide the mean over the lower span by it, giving 1.17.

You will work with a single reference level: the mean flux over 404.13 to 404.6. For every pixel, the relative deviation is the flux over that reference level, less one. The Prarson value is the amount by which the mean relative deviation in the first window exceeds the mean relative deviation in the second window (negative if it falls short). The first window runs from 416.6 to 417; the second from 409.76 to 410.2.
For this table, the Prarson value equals -0.03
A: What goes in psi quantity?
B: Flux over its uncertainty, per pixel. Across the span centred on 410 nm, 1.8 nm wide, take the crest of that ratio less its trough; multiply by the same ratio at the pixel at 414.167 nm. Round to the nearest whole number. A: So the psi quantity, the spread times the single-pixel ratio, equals 15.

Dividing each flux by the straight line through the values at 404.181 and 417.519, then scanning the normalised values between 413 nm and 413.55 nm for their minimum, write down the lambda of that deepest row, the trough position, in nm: 413.215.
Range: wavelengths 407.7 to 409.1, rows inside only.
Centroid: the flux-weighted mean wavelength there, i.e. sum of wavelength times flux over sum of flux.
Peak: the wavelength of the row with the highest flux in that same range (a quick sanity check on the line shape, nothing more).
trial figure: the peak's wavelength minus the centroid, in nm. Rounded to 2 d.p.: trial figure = -0.27 nm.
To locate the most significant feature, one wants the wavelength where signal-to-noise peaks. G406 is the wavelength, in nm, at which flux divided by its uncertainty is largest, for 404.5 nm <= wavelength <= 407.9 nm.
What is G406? 407.545 nm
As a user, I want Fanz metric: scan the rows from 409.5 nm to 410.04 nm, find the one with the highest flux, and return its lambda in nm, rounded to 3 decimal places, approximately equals 409.804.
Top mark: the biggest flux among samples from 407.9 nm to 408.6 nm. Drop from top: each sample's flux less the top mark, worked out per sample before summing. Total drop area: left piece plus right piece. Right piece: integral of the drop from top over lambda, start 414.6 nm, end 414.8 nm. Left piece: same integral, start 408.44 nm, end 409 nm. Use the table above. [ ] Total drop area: -0.34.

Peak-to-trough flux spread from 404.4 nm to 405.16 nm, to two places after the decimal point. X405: 1.95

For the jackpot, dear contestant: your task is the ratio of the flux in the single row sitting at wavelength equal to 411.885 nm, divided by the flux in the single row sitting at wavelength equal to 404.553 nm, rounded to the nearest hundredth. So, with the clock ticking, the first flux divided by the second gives 1.09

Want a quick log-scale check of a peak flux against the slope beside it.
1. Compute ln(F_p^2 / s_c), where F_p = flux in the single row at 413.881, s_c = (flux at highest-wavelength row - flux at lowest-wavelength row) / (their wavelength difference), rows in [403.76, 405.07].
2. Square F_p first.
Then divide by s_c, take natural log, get 3.9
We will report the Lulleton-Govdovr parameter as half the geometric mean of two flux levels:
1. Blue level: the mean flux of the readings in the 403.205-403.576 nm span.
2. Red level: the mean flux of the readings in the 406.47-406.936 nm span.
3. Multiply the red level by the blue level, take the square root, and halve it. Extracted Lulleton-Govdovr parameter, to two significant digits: 0.93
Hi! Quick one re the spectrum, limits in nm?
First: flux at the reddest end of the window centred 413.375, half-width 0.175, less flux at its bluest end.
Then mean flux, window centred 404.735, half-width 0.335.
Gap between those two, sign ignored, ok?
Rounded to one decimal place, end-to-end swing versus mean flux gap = 1.2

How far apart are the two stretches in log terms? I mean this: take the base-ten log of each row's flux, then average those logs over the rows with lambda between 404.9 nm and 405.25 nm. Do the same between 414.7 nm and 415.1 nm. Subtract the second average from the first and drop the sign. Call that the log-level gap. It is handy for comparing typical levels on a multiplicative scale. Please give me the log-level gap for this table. 0.07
